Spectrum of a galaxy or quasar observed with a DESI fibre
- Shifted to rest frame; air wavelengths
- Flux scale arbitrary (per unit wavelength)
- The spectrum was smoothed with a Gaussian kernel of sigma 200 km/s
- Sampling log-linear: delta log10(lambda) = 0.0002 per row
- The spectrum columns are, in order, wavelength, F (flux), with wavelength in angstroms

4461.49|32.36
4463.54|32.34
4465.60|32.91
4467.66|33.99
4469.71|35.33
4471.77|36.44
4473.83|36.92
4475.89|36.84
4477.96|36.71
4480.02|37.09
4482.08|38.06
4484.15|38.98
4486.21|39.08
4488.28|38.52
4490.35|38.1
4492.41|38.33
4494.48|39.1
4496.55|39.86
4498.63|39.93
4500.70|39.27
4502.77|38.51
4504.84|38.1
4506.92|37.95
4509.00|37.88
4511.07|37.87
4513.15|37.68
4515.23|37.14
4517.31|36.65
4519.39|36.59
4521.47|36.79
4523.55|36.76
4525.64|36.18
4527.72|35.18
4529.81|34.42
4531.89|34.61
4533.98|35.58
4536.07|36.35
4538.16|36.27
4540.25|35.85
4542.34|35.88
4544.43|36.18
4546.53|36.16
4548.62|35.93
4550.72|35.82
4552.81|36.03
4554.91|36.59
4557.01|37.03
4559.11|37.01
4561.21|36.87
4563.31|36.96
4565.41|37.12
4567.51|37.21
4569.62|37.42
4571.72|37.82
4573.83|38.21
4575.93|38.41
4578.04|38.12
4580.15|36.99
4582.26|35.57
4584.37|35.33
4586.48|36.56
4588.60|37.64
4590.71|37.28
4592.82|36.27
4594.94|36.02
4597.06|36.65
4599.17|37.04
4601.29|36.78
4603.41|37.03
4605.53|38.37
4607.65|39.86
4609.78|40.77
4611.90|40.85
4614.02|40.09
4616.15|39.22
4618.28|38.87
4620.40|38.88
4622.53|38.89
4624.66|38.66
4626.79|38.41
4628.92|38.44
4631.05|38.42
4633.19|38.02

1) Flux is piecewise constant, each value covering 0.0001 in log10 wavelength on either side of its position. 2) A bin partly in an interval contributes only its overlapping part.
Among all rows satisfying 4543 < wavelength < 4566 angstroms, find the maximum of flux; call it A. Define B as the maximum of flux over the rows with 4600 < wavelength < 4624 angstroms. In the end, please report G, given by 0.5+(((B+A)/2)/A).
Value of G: 1.55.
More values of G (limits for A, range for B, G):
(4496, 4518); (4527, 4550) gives 1.46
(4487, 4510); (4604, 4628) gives 1.51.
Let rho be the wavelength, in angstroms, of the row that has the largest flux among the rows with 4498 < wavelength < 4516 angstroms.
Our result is 4498.63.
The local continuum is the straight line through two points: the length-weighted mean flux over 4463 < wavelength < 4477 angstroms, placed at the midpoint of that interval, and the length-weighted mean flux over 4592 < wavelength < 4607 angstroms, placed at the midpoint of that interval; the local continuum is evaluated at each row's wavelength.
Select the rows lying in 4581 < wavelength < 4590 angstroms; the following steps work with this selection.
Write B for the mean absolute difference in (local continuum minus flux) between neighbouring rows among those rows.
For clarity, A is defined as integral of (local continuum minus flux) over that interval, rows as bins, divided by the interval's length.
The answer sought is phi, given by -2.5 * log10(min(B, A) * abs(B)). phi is 1.1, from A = 0.4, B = 0.84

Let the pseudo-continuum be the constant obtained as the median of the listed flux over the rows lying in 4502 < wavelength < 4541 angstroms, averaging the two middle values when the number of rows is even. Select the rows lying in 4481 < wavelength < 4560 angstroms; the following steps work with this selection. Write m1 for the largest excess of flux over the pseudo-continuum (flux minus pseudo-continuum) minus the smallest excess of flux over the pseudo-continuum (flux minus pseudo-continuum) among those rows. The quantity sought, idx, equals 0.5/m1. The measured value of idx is 0.09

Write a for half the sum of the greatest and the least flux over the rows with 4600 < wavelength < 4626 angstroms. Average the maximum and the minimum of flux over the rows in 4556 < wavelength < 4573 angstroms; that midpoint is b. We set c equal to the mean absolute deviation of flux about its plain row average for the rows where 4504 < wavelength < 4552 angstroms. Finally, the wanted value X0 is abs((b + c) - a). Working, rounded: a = 38.8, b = 37.3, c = 0.79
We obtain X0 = 0.68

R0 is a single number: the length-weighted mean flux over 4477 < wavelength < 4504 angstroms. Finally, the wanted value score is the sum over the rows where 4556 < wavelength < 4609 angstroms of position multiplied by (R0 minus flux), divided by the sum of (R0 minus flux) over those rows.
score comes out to 4581.2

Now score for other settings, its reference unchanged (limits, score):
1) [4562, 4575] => 4567.2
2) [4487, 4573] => 4540.9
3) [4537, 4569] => 4551.0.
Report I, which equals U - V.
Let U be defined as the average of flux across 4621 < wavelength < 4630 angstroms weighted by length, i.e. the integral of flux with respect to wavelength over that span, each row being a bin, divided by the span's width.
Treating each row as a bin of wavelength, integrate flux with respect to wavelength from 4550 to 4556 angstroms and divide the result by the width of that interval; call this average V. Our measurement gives 2.4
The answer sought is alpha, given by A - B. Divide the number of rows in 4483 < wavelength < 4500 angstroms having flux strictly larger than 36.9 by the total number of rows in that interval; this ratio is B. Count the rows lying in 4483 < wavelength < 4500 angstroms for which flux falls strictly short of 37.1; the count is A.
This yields -1.0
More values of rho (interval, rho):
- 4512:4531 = 4513.15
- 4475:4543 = 4498.63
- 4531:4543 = 4536.07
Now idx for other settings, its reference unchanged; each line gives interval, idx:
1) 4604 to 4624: 0.20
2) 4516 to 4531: 0.21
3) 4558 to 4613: 0.09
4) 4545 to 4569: 0.36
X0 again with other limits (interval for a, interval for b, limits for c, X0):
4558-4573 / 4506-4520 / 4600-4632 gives 0.76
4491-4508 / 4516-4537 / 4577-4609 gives 2.52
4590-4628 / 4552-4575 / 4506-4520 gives 0.80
